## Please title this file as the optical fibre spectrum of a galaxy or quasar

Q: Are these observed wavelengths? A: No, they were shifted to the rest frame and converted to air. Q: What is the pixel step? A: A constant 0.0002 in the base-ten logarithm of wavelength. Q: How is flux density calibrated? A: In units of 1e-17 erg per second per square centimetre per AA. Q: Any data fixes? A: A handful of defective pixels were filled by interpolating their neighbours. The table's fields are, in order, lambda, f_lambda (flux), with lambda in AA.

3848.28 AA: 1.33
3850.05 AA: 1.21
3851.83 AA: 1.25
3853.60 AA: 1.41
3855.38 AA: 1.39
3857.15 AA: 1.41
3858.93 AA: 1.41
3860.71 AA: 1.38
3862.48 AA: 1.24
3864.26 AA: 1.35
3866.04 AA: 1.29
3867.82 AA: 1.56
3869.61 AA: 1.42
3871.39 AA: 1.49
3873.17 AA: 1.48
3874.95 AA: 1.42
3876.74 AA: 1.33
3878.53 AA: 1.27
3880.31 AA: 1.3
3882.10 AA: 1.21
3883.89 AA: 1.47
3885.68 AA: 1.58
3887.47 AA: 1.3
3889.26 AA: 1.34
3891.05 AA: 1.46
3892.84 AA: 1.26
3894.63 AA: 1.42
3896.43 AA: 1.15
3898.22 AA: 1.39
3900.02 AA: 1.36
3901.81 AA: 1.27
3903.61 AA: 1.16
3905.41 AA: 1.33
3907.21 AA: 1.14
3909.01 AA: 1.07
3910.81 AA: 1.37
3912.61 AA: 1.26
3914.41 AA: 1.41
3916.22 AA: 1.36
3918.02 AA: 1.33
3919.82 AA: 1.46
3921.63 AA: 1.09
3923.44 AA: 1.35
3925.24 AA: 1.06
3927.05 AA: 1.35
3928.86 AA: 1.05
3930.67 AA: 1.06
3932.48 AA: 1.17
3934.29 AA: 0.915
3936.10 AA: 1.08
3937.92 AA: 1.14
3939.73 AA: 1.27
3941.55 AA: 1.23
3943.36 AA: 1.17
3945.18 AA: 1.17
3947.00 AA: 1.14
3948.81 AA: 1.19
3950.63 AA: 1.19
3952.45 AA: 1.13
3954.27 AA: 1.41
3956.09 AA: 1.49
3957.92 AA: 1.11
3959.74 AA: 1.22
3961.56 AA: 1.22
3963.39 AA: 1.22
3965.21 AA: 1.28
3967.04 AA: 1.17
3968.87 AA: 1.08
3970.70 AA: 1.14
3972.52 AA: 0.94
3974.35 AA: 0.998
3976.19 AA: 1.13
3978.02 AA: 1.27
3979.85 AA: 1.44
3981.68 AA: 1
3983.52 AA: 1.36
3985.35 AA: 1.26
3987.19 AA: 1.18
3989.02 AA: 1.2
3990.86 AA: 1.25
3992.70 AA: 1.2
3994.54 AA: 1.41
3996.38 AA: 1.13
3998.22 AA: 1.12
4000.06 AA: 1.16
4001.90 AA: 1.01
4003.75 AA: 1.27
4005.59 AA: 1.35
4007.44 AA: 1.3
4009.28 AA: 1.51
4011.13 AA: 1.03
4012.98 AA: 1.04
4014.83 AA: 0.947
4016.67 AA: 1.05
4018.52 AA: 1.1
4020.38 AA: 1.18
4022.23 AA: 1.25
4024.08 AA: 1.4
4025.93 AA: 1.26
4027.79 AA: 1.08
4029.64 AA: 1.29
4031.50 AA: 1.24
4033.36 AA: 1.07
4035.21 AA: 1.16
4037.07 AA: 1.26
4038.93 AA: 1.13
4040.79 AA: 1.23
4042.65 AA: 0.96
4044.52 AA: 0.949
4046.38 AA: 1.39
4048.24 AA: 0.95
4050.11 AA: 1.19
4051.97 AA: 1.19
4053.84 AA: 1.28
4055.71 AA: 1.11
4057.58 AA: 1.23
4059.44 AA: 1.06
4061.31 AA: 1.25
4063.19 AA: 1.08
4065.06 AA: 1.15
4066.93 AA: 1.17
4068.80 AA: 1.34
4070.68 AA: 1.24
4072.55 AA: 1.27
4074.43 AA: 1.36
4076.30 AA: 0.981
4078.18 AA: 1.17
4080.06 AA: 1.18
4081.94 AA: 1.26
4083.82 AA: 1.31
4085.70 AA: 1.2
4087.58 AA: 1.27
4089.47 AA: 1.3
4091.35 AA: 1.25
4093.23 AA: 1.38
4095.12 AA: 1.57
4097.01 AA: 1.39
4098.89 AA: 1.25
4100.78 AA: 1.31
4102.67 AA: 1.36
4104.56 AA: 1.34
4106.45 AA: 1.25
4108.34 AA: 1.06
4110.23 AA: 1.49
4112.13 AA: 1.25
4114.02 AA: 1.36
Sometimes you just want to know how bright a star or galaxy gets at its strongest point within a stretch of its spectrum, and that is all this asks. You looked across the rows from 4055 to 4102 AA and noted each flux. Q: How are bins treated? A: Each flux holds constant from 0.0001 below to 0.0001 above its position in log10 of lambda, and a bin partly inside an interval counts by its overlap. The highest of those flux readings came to 1.57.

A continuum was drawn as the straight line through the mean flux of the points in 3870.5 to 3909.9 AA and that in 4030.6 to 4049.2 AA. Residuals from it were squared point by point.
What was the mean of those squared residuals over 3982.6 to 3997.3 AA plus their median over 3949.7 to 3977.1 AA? 0.018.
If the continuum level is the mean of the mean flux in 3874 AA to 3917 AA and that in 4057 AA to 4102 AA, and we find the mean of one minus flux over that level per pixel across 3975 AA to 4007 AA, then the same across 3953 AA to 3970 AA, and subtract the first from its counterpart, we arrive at -0.02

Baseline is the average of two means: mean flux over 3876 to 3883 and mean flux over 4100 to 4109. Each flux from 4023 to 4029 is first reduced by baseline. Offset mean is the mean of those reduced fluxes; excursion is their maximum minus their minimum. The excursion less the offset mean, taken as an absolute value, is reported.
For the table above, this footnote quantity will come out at 0.34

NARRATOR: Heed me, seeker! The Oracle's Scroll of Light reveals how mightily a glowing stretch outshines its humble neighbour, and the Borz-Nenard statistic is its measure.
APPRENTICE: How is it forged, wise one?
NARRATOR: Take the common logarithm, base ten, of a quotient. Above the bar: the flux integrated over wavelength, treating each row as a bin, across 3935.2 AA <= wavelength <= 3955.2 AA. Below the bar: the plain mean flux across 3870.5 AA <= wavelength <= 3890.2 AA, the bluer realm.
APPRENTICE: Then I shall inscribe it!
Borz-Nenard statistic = 1.24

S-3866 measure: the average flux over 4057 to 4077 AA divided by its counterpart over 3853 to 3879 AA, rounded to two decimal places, 0.86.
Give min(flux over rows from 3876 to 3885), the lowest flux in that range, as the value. 1.21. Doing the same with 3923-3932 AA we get 1.05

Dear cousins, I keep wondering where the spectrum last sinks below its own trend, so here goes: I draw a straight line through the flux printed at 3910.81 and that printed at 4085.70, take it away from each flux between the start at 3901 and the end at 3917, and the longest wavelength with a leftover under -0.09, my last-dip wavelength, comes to 3912.61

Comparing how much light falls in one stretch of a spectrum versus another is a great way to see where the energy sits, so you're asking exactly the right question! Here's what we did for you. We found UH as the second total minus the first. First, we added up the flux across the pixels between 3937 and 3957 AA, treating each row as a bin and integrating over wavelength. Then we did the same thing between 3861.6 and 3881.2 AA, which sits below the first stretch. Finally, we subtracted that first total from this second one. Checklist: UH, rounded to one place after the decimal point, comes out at 2.4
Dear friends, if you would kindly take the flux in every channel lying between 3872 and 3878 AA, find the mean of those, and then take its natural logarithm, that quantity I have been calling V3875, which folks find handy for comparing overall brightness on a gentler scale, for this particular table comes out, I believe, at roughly 0.34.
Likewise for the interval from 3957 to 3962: 0.17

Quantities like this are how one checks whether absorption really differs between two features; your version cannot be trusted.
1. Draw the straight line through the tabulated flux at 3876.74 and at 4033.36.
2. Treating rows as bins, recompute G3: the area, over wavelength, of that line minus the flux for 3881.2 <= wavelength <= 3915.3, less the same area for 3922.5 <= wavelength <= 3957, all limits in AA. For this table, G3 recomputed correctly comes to -2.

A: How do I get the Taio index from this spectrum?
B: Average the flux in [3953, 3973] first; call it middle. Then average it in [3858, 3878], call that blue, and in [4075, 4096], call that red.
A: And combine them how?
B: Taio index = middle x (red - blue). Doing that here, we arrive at -0.16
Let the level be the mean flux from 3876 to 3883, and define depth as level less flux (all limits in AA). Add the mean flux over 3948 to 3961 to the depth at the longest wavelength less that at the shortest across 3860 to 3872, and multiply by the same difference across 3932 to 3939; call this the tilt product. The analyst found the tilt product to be 0.0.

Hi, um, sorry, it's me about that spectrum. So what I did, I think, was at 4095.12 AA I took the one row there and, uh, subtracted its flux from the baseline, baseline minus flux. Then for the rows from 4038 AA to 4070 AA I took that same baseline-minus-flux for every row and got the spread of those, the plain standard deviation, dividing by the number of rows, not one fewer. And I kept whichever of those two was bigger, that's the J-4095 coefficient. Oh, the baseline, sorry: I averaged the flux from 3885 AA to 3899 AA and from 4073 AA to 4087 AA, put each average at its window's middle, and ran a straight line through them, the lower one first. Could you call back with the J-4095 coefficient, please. 0.128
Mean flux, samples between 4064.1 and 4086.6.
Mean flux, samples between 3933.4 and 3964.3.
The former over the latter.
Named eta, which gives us 1.02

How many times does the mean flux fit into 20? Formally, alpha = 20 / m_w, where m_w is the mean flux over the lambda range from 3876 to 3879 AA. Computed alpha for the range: 15.4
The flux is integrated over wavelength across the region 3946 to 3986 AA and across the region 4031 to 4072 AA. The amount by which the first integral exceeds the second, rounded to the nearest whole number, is 0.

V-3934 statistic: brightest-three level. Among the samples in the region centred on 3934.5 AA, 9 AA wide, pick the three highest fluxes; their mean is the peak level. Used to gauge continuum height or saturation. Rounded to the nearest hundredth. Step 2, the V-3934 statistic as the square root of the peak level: 1.06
